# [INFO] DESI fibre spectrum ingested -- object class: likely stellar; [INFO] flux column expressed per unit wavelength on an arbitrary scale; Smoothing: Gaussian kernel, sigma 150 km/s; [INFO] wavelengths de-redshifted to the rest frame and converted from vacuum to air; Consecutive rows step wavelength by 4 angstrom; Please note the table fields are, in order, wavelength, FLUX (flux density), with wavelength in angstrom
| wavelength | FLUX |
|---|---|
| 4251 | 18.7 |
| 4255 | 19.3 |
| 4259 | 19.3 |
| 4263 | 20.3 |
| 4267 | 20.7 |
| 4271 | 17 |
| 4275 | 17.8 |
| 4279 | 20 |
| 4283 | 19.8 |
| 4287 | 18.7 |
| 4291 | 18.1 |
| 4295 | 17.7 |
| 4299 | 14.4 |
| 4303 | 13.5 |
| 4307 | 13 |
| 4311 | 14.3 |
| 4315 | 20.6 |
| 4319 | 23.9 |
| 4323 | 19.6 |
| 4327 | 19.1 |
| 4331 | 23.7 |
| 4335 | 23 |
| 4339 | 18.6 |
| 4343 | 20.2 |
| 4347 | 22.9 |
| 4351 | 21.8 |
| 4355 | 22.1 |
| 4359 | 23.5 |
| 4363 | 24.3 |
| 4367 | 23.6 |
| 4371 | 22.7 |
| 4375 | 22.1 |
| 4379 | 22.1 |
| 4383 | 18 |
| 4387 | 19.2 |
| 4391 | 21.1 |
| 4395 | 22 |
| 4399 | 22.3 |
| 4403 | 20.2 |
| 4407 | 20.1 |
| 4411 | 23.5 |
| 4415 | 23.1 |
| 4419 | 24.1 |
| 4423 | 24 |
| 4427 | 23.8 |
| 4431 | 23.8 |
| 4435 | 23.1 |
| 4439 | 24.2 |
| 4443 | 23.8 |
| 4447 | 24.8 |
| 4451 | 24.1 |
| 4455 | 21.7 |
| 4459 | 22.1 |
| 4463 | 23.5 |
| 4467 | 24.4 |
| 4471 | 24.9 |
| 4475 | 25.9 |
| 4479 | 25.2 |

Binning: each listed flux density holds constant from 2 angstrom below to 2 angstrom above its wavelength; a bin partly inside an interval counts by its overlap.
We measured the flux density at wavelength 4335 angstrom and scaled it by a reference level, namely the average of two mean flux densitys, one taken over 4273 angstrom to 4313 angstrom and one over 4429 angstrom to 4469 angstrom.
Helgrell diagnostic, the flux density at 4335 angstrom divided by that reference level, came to 1.14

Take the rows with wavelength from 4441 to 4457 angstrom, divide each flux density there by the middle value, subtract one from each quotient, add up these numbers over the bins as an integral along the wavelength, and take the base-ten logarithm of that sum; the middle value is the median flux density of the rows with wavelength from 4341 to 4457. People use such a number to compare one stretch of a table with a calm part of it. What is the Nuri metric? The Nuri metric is -0.31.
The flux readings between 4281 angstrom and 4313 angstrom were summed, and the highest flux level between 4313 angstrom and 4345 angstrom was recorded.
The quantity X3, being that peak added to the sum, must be 153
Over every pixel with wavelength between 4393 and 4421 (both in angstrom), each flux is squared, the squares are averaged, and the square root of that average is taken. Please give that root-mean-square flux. 22.2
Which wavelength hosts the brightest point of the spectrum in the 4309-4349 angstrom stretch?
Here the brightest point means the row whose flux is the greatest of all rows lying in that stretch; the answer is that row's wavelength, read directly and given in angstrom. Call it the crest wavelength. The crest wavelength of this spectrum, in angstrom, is 4319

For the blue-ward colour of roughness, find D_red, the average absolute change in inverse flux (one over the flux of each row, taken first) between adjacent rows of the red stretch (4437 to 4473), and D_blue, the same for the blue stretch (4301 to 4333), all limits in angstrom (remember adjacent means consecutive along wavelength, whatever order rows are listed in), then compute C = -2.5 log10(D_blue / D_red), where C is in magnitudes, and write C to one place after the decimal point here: -1.7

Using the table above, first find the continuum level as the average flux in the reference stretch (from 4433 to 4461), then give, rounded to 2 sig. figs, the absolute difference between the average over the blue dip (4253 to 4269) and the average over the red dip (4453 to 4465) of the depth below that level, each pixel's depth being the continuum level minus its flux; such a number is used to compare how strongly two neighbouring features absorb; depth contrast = 2.5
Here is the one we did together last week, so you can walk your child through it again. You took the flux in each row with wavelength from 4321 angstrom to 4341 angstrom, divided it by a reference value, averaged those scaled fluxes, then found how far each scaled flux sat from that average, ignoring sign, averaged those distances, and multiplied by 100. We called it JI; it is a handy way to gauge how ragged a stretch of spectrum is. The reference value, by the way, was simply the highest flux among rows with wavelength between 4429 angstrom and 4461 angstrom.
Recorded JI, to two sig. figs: 8.2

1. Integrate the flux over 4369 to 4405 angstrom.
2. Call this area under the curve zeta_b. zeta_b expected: 759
